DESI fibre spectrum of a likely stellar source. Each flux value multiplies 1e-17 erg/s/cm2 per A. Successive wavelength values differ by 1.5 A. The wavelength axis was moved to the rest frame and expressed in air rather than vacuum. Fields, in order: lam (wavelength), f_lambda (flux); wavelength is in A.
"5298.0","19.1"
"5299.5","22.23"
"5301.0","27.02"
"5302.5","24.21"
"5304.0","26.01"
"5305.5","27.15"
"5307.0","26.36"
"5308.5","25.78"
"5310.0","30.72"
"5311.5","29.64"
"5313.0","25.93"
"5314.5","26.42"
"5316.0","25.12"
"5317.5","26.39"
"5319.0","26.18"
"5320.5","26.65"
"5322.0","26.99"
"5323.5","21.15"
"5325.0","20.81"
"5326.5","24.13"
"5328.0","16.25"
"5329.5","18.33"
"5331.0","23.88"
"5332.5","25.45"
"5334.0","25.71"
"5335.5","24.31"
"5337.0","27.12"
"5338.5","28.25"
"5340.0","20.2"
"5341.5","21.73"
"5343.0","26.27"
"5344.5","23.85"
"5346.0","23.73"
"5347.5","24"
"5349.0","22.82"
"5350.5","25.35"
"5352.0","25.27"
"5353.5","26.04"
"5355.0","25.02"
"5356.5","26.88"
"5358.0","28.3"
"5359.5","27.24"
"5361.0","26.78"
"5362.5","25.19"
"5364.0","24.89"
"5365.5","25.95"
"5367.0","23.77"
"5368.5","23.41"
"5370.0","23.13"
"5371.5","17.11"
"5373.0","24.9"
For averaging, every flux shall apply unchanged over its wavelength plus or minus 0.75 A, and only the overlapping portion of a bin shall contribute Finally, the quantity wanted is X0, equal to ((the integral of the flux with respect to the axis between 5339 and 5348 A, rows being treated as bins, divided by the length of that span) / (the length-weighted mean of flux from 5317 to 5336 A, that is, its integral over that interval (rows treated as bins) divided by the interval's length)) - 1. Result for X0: 0.00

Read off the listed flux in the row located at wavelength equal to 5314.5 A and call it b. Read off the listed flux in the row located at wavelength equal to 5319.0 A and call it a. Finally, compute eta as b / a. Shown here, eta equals 1.01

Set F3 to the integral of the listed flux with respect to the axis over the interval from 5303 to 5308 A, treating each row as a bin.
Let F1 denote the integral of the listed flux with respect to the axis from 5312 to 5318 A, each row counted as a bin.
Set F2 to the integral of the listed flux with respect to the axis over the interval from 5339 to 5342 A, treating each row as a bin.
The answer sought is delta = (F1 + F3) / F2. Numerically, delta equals 4.5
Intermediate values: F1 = 157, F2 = 65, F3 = 132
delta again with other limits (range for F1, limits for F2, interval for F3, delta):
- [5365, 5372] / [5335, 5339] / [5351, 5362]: 4.2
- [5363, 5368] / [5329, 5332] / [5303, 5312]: 5.7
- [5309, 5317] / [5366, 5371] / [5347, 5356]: 3.8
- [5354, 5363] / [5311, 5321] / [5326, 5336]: 1.7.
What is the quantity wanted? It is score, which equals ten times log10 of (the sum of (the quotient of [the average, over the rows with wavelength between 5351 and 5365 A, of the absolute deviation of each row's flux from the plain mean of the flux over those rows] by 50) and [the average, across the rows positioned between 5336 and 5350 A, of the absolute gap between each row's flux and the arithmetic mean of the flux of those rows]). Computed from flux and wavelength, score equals 3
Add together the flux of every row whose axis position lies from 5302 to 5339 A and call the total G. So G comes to 629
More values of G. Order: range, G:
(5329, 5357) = 464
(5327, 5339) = 189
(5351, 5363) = 211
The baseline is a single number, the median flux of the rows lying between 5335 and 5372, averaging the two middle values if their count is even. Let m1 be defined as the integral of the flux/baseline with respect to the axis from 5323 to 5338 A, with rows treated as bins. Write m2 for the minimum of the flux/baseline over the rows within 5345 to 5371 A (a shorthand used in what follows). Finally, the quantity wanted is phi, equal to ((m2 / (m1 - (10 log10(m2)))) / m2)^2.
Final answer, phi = 0.005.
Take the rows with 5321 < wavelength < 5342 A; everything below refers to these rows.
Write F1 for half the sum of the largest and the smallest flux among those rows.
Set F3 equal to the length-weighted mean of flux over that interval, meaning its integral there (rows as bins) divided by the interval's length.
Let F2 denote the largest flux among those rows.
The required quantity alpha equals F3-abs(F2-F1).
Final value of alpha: 17.2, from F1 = 22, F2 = 28.25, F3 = 23.2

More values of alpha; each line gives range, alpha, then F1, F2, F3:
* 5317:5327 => 21.5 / 24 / 26.99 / 24.6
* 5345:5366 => 22.8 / 26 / 28.3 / 25.5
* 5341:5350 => 21.6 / 24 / 26.27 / 23.8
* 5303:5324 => 21.7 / 26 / 30.72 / 26.5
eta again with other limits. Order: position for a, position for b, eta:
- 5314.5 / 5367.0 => 0.90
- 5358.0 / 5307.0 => 0.93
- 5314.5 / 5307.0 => 1.00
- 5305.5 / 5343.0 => 0.97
